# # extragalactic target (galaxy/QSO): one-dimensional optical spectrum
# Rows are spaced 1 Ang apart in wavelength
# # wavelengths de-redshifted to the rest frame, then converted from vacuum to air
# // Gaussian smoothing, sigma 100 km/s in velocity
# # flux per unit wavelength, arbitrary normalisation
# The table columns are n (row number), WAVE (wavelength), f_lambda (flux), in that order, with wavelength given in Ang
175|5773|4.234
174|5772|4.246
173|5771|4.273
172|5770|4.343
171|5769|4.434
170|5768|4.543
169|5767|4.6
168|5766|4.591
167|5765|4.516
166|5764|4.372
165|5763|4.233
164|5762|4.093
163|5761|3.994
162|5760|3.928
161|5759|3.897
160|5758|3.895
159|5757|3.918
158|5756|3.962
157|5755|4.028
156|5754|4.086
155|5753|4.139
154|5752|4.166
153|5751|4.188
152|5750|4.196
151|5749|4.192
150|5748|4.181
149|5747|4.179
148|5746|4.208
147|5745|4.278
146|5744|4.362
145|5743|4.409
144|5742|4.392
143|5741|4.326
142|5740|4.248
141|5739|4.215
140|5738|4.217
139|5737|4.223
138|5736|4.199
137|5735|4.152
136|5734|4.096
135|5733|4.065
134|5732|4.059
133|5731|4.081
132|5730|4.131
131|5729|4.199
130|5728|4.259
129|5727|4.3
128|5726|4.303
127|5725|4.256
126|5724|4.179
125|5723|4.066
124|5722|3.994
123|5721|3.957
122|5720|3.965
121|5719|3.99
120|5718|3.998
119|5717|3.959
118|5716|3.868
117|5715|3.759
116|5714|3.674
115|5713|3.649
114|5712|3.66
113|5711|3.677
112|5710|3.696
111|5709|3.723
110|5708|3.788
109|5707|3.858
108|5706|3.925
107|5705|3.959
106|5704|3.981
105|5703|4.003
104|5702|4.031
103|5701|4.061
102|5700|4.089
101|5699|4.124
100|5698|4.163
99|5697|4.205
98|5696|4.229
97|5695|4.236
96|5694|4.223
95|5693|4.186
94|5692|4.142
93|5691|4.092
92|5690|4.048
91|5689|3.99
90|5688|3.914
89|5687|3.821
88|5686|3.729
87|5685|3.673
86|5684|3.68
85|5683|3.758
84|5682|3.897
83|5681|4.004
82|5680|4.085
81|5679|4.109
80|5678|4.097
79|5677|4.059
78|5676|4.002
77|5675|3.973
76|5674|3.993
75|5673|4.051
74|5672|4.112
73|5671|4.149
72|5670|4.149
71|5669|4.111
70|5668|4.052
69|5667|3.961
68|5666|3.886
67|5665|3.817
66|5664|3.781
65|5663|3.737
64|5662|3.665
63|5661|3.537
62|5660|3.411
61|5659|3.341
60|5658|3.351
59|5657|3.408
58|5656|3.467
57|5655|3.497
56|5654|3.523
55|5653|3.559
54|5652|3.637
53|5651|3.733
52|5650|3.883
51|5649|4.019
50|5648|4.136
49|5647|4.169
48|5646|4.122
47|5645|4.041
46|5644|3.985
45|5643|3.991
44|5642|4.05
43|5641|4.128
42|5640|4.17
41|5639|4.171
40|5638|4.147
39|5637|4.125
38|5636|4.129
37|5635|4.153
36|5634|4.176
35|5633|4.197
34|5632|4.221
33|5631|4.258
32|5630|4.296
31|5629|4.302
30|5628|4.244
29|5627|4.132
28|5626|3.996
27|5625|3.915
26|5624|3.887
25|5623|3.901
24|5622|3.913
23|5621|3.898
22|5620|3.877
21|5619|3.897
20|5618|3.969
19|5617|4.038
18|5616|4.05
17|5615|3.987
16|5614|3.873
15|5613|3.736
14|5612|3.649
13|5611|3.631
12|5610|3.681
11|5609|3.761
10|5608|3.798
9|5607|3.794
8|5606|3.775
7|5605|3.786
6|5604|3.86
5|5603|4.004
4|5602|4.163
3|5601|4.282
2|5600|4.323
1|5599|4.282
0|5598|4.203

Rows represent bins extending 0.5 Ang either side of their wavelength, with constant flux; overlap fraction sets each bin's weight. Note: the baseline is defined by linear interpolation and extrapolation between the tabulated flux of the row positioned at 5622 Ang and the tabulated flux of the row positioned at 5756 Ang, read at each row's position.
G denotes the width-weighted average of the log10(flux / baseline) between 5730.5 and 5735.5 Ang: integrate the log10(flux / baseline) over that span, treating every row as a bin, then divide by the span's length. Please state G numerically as 0.015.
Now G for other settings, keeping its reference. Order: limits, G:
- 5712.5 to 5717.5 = -0.019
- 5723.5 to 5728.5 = 0.033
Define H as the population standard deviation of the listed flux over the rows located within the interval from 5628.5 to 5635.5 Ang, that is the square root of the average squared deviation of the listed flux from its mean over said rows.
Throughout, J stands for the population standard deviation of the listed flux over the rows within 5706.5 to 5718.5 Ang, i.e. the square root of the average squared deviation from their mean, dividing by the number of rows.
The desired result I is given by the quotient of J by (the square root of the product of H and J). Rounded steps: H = 0.05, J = 0.11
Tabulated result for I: 1.46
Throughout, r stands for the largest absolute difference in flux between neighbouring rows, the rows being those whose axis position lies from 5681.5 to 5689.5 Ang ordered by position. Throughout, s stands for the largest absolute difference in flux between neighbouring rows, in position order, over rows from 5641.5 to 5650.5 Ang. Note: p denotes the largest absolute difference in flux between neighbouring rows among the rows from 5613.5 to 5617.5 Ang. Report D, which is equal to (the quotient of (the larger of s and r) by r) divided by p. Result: 8.8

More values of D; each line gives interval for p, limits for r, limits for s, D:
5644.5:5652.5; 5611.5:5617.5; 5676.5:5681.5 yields 6.7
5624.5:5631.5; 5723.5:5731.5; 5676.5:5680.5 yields 7.4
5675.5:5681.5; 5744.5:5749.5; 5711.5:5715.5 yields 15.0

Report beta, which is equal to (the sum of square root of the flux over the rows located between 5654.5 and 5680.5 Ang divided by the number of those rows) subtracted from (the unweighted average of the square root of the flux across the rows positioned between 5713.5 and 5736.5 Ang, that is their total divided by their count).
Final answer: 0.06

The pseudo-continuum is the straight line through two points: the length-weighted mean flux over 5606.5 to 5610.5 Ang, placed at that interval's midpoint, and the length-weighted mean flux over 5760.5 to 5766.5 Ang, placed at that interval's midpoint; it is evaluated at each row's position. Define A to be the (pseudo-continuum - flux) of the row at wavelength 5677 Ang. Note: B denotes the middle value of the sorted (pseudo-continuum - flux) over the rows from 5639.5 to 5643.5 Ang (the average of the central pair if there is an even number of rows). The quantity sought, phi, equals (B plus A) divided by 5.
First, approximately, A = -0.06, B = -0.2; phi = -0.06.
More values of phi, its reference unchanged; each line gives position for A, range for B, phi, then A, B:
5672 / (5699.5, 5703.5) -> -0.02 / -0.13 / 0.0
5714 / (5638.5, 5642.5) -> 0.03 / 0.45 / -0.3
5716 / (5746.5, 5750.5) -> 0.07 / 0.27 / 0.1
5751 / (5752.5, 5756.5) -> 0.06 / 0.07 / 0.2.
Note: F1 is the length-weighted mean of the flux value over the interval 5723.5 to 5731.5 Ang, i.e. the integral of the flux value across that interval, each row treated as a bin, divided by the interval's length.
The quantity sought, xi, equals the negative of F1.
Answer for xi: -4.21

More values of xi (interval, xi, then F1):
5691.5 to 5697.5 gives -4.20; 4.20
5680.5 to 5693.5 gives -3.92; 3.92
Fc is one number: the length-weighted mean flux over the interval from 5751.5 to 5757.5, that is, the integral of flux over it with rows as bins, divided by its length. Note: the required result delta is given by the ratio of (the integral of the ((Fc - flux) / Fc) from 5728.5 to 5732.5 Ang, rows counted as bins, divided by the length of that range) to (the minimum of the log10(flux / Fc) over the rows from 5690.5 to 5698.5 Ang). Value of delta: -4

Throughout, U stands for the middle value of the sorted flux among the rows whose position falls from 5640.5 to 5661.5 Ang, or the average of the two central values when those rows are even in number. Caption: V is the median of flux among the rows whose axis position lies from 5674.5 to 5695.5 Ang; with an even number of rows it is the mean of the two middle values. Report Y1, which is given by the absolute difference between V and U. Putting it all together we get 0.27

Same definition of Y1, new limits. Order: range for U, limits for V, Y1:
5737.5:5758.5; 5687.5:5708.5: 0.13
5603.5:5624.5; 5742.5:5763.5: 0.29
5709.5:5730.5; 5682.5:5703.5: 0.07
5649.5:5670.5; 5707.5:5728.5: 0.29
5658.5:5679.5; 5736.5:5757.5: 0.20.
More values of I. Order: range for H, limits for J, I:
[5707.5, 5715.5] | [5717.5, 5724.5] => 1.25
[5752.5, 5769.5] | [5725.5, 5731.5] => 0.57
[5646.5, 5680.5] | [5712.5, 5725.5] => 0.79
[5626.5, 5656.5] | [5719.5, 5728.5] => 0.75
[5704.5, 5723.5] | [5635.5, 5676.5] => 1.40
